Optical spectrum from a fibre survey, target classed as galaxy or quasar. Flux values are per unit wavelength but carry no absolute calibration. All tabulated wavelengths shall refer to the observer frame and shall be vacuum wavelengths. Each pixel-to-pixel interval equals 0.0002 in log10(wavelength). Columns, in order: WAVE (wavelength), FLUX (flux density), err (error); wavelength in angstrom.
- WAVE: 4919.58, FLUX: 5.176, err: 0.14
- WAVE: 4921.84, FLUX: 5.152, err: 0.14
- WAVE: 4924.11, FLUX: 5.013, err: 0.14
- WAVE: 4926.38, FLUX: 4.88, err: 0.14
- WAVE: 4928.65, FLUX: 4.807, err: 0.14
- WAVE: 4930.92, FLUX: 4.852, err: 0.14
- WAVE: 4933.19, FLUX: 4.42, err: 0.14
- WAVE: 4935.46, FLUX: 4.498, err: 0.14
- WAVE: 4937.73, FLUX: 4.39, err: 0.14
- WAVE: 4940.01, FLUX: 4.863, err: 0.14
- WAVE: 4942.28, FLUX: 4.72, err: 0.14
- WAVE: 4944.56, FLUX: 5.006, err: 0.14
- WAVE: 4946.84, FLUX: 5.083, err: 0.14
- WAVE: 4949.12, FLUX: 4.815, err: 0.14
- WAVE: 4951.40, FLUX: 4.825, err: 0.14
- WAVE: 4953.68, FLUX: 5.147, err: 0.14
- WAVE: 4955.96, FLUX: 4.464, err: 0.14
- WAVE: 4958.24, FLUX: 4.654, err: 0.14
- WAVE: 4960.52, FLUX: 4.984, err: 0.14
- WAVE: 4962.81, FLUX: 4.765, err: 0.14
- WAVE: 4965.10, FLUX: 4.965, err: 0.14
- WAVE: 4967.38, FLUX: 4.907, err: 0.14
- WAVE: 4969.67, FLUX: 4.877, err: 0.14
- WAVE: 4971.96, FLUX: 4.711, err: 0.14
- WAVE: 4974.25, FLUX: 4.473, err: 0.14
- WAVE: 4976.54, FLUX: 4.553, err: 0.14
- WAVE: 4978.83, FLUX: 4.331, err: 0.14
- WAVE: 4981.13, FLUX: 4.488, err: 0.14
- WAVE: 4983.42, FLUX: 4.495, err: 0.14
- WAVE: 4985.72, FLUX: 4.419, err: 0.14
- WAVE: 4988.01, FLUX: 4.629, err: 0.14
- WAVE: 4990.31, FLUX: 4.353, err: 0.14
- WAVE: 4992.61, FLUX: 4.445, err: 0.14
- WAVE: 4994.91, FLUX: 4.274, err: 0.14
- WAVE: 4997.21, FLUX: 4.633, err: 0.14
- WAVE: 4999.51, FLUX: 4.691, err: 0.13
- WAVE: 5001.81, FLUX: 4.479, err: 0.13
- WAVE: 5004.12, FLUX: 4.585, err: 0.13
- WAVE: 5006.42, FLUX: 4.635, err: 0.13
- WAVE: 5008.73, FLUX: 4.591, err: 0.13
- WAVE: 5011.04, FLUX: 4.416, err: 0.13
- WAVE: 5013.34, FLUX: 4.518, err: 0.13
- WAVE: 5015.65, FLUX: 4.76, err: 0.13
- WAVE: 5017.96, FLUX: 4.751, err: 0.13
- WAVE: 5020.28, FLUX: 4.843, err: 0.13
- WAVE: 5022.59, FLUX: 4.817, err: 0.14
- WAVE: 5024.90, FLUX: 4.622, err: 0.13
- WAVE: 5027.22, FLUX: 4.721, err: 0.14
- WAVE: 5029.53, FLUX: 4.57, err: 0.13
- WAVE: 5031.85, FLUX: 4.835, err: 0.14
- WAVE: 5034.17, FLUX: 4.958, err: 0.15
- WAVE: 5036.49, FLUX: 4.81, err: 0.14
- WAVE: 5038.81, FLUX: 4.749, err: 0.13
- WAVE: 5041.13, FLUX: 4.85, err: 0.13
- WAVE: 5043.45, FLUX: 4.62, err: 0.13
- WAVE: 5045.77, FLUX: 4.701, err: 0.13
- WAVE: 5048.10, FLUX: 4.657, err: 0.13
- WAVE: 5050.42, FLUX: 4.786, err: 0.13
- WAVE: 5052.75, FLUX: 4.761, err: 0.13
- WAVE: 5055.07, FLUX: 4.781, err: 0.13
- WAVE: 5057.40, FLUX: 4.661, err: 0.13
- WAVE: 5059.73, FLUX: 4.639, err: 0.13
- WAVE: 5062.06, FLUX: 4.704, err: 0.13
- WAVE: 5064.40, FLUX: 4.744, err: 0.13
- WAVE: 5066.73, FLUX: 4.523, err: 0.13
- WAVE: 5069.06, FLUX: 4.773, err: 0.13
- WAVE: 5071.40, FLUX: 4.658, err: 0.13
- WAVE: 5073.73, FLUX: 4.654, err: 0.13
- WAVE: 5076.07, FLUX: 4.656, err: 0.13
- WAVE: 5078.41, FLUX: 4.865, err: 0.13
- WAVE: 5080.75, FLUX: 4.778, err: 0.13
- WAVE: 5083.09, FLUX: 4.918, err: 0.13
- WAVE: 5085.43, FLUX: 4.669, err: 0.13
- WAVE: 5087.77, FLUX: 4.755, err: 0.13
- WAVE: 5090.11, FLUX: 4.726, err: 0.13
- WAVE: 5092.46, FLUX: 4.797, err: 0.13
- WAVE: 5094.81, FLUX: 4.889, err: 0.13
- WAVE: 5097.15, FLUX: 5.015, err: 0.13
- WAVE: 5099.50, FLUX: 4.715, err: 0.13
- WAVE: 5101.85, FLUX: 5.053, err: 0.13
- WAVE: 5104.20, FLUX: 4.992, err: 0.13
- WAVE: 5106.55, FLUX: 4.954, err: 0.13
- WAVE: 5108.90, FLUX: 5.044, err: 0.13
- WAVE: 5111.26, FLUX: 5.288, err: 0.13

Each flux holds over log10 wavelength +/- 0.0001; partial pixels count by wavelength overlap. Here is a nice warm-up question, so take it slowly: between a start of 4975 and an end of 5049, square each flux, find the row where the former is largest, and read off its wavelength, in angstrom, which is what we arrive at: 5034.17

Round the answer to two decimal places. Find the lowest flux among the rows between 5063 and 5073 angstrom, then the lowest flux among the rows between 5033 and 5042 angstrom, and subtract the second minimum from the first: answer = -0.23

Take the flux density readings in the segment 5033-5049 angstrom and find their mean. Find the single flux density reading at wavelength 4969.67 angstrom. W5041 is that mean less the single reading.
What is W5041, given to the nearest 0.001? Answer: -0.113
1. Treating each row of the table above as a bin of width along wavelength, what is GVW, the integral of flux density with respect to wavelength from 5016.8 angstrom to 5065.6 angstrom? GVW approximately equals 231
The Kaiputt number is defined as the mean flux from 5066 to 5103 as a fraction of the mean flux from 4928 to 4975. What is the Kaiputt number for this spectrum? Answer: 1.001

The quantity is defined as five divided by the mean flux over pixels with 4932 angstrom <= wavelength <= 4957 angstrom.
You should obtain 1.05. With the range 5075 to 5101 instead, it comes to 1.04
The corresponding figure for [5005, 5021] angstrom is 1.08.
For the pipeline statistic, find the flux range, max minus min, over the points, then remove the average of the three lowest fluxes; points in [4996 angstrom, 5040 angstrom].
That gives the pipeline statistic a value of -3.9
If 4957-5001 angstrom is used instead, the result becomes -3.6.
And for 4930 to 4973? -3.7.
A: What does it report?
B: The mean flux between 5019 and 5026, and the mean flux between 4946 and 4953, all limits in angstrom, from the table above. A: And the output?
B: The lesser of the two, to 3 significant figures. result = 4.76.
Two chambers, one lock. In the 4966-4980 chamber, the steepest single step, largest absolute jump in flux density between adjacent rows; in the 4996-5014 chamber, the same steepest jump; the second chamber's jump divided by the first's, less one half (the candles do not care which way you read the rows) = 0.39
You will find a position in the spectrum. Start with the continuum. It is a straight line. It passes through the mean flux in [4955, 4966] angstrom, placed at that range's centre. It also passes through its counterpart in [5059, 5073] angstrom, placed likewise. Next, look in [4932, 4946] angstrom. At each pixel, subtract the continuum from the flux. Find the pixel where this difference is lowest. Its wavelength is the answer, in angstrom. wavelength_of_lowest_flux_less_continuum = 4937.73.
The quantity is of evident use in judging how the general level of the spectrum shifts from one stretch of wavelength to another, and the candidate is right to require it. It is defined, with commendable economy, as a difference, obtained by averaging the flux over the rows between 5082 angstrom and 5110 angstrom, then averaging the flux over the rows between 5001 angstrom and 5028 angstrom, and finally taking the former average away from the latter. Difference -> -0.23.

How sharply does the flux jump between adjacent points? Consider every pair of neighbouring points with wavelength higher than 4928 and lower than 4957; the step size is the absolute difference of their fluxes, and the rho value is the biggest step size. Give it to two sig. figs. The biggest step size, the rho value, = 0.68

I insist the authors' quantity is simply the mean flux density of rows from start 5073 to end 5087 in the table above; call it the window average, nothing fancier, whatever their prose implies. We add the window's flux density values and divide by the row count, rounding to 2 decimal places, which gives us 4.76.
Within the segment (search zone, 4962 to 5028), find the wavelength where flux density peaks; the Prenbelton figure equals 4965.10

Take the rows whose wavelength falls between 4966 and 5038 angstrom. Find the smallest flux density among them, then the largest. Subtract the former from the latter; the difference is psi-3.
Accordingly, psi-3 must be 0.7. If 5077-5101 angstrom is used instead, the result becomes 0.3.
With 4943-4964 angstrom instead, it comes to 0.7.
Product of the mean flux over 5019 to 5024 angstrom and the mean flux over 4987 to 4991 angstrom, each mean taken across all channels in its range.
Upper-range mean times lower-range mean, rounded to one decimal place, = 21.7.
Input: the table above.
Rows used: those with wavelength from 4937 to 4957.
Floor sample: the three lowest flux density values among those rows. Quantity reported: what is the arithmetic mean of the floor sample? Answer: 4.52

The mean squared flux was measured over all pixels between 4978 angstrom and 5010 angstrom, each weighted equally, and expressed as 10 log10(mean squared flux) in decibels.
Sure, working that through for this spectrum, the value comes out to 13.1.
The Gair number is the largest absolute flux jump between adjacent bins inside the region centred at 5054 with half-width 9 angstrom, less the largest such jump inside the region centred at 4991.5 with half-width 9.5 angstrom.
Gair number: -0.2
